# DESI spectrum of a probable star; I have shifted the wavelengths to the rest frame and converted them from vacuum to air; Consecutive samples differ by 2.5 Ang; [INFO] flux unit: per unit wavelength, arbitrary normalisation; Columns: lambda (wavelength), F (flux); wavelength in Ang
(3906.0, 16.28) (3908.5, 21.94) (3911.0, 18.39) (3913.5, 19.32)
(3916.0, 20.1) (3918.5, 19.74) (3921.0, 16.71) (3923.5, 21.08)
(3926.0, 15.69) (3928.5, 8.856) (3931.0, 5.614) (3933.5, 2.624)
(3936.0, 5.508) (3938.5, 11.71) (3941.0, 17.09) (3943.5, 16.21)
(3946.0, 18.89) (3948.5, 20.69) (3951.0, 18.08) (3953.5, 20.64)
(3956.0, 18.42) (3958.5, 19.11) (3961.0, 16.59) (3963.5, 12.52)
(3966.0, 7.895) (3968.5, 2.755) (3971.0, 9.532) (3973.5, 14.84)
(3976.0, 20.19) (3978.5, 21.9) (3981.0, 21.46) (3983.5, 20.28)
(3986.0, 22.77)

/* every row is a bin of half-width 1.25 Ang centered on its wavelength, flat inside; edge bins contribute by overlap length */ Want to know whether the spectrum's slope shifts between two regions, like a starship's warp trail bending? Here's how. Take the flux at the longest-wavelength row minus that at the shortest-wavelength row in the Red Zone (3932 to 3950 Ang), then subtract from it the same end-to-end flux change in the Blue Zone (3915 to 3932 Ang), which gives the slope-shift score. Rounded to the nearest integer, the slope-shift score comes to 33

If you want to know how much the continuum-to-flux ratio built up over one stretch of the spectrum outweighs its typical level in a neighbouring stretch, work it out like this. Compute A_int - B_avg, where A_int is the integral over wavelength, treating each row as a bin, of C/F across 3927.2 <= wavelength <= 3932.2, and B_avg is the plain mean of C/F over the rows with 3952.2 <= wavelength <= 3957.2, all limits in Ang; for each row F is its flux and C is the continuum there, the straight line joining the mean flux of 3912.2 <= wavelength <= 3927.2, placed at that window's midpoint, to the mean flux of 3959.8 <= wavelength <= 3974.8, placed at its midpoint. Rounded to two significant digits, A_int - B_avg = 12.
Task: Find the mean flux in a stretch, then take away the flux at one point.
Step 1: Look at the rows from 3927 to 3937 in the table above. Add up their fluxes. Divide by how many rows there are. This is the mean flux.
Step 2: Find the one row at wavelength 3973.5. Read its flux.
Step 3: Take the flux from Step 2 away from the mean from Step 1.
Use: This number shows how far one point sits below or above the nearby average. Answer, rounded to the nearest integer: -9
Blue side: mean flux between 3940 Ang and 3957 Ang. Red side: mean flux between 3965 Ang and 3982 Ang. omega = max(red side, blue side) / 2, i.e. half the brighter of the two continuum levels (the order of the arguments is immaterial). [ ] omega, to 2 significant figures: 9.3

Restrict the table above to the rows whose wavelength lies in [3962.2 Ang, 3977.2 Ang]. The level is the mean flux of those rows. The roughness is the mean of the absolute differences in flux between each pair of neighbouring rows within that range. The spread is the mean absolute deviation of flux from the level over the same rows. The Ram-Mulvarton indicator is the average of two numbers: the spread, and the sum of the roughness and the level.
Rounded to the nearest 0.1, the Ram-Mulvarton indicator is 10.6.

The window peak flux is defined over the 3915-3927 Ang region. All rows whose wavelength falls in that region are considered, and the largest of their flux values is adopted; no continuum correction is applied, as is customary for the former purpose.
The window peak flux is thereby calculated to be 21.08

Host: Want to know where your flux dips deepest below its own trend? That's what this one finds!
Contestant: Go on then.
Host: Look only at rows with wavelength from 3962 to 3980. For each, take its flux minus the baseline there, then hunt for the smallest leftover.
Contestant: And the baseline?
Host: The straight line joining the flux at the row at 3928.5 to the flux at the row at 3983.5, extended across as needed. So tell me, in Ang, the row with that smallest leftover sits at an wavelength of 3968.5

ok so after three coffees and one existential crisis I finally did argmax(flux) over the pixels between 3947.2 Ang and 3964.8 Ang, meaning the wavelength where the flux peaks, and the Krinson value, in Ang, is 3948.5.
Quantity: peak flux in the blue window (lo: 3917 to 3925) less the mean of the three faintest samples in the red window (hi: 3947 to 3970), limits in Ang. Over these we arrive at 13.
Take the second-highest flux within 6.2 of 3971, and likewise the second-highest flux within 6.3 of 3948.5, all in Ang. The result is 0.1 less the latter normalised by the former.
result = -1.3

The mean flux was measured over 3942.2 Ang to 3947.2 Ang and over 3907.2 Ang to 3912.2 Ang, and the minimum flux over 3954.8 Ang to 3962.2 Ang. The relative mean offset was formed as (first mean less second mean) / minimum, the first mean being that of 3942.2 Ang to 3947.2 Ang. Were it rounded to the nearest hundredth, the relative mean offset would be -0.16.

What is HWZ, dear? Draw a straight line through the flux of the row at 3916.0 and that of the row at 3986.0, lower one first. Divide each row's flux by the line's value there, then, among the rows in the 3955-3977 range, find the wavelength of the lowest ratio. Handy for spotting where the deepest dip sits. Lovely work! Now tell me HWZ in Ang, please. 3968.5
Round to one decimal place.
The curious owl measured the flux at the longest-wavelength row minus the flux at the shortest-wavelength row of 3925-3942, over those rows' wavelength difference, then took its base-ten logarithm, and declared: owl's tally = -1.0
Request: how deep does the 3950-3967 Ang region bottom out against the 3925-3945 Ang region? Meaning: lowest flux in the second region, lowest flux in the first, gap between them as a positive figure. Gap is 5.3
